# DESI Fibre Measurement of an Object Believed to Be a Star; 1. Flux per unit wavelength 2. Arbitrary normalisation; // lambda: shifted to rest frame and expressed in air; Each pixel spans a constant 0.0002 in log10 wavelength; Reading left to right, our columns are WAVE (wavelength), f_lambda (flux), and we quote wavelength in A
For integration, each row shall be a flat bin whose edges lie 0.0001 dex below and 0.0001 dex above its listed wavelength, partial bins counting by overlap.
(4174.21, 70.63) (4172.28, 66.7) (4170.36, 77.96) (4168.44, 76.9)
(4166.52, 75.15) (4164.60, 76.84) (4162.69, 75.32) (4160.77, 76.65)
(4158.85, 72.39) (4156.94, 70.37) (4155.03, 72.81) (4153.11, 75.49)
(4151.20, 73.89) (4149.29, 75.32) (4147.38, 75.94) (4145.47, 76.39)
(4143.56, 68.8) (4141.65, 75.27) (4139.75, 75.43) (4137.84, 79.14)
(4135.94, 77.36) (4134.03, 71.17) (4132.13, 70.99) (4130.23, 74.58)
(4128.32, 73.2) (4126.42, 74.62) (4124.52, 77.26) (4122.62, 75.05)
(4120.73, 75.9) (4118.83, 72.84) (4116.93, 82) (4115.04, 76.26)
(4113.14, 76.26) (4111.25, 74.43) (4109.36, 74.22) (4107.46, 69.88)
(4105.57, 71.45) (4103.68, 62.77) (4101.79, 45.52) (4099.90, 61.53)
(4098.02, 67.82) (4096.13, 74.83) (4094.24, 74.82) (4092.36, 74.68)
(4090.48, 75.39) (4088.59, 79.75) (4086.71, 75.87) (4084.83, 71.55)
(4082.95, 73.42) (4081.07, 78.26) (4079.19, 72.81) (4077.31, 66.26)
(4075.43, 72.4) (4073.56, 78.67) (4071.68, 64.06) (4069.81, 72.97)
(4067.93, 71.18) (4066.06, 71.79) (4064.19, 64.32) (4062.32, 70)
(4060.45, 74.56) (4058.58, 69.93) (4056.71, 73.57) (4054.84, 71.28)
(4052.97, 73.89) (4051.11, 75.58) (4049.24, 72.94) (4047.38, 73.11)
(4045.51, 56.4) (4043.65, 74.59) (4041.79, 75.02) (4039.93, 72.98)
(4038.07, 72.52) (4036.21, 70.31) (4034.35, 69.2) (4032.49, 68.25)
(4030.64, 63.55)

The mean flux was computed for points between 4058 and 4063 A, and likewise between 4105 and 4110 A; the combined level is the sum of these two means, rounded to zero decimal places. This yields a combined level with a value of 143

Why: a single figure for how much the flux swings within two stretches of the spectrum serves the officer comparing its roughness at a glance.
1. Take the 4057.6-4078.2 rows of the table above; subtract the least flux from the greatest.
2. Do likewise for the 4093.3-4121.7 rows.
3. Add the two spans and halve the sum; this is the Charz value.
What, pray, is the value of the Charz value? 26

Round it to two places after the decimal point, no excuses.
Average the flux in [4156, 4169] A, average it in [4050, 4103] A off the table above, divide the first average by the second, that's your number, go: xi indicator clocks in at 1.05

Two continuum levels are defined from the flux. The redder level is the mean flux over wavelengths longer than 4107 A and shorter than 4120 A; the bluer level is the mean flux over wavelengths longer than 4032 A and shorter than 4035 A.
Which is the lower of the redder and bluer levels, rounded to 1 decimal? 68.7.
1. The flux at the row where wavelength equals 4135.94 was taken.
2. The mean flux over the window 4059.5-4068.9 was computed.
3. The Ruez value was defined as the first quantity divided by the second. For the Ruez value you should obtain 1.099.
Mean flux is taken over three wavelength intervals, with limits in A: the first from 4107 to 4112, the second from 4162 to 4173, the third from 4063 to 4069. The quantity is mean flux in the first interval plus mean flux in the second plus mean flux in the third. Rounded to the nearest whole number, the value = 217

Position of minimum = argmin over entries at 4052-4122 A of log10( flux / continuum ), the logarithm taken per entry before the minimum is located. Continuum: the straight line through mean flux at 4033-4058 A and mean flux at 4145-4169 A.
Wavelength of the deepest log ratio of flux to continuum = 4101.79 A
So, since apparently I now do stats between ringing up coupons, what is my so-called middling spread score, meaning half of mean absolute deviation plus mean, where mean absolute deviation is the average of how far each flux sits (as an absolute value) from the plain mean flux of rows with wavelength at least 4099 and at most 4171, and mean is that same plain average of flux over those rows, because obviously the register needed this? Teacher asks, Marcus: 38.5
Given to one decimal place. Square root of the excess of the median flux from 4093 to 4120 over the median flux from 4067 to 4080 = 1.1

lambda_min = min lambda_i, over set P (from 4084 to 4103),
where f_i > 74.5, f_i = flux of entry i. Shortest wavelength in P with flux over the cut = 4086.71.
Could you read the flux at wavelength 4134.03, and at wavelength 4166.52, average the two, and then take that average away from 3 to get -70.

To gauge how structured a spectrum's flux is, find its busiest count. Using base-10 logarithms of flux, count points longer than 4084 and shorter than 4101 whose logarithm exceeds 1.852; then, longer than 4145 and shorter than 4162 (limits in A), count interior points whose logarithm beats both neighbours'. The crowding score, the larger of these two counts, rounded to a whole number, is 7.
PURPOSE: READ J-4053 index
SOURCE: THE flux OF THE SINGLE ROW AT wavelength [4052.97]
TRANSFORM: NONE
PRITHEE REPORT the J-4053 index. 73.89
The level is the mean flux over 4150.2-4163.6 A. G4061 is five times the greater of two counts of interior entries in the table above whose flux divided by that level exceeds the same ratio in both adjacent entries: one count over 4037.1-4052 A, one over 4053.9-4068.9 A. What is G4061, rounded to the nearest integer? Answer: 15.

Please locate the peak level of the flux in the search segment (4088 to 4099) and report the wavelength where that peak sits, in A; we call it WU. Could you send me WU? 4088.59 A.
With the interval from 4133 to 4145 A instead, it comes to 4137.84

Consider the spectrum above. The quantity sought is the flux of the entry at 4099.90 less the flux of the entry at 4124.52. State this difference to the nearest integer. -16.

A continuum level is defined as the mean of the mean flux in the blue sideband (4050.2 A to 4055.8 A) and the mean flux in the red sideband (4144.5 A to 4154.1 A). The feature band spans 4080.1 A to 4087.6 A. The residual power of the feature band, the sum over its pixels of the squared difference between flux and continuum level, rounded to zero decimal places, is 26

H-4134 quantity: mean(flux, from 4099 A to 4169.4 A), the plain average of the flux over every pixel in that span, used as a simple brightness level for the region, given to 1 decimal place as 73.2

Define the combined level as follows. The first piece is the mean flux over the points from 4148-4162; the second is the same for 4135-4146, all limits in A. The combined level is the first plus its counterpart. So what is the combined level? 149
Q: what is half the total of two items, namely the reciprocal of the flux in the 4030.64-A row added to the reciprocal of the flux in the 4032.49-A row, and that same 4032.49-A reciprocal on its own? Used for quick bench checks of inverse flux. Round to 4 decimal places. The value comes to 0.0225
